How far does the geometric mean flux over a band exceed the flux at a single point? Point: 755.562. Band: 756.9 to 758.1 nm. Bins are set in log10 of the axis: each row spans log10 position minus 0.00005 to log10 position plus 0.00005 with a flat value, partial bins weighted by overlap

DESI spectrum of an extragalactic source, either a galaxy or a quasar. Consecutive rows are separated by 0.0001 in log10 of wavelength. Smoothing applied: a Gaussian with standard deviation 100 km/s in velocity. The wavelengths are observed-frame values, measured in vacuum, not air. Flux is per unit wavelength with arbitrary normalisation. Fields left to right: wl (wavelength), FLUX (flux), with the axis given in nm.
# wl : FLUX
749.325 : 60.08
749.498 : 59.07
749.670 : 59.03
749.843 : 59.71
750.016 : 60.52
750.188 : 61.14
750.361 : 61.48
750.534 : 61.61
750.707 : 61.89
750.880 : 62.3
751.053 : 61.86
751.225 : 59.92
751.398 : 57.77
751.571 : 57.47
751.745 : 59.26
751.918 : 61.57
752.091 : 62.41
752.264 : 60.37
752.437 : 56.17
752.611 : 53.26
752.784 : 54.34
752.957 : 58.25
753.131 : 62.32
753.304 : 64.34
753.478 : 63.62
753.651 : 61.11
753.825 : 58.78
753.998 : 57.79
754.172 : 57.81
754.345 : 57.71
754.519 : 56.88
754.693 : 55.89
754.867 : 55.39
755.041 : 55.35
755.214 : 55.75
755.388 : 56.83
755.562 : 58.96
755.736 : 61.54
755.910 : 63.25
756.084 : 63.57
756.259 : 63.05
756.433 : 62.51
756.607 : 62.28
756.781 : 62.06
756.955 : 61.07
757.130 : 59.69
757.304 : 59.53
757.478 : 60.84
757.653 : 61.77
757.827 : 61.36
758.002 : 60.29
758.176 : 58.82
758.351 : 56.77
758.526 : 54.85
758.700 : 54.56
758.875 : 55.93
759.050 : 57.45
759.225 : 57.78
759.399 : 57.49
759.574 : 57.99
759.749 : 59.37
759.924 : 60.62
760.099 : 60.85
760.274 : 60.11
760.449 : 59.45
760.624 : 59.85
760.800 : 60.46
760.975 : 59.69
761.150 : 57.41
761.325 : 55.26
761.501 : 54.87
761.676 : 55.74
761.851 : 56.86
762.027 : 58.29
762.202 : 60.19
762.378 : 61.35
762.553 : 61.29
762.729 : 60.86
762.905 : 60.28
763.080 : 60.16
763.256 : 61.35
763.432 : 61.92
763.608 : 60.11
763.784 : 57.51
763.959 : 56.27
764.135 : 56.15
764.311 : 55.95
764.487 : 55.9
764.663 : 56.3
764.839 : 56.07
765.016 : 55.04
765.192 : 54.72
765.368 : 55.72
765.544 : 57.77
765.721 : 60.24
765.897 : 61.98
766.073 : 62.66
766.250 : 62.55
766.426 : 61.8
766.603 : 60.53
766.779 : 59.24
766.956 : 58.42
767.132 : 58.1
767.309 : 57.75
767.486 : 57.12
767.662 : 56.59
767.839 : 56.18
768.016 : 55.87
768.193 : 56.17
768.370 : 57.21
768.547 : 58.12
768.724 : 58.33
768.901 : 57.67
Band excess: 2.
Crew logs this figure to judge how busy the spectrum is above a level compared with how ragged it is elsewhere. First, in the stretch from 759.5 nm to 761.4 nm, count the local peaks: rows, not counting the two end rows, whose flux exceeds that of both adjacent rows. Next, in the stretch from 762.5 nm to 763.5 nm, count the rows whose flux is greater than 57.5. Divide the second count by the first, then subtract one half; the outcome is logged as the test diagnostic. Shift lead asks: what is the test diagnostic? 2.5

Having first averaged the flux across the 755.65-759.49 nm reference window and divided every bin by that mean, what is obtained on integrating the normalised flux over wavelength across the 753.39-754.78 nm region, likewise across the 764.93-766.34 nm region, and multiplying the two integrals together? 1.89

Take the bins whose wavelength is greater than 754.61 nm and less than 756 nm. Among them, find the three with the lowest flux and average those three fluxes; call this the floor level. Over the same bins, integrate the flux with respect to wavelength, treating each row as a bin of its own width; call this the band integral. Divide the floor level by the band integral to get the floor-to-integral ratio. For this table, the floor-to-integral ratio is 0.689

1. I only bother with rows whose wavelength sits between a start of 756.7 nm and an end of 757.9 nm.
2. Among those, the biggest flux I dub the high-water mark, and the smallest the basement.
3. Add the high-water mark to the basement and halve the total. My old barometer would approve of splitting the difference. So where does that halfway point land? 60.8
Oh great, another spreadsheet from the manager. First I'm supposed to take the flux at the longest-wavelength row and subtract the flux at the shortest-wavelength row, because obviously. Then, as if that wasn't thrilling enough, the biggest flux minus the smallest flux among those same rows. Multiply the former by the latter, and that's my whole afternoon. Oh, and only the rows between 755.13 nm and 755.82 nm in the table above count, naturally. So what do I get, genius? 34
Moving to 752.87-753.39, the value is 37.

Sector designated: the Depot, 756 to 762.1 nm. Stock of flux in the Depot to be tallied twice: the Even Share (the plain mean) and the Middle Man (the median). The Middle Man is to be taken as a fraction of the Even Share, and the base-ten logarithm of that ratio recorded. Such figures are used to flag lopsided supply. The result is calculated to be 0.0032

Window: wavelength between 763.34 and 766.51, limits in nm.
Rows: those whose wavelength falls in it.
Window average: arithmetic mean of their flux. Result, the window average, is 58.3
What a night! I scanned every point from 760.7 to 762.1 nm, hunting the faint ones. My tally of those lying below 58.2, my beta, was 5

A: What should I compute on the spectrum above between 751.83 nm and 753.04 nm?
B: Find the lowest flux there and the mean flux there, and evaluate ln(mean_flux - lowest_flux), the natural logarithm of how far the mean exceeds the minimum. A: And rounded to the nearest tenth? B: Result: 1.6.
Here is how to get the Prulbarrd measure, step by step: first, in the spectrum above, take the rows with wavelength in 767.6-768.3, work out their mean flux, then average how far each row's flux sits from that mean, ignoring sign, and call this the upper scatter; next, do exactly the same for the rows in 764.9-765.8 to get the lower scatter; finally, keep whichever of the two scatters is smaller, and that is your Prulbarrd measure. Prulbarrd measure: 0.19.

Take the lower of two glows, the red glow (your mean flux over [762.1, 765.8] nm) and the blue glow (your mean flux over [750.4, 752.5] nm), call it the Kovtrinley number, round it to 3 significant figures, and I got 58.3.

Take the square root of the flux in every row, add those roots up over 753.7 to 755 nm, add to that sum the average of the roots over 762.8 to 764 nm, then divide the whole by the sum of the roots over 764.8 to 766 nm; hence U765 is 1.14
